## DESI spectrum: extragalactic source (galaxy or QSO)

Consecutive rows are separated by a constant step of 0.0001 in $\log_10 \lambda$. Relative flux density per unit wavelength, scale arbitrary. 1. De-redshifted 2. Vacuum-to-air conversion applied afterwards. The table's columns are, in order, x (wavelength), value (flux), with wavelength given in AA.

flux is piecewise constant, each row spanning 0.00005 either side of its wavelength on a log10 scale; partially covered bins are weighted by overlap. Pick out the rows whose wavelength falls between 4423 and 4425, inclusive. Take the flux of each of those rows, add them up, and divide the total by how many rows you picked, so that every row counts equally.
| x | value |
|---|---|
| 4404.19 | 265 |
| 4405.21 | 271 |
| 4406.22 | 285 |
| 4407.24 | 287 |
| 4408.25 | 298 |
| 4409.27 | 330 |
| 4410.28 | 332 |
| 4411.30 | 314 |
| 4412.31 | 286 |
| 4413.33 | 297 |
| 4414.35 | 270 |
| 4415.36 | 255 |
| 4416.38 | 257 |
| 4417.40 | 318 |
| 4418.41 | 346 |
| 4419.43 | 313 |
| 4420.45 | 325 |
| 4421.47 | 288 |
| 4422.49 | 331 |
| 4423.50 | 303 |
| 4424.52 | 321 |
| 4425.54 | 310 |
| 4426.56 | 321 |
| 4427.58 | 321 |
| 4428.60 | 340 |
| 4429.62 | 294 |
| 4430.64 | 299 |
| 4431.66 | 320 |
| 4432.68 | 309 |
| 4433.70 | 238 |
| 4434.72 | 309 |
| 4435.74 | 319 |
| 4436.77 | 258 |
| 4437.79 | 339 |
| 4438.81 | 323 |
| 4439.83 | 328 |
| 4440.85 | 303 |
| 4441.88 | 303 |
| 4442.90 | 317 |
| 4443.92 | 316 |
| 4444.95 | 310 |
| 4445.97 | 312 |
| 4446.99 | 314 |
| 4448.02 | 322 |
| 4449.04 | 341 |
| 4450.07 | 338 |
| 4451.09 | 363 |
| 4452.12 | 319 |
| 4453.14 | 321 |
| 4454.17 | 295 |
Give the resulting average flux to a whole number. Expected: 312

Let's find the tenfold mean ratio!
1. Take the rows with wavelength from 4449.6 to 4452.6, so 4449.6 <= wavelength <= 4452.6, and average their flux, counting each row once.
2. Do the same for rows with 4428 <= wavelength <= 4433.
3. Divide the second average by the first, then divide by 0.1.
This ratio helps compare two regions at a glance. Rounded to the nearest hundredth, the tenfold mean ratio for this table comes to 9.19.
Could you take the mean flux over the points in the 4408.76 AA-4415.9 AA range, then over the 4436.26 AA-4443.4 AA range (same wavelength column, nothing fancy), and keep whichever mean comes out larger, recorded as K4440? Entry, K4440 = 310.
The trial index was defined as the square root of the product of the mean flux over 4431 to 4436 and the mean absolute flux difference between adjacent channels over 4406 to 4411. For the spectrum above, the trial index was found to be 59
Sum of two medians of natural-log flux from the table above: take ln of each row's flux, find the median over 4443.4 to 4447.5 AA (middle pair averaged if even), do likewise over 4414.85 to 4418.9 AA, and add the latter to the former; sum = 11.4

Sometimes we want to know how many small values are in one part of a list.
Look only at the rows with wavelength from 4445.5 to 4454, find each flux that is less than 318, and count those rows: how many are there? 2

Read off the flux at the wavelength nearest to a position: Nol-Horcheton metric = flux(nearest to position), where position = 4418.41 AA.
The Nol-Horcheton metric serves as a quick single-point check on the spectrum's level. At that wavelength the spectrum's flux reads 346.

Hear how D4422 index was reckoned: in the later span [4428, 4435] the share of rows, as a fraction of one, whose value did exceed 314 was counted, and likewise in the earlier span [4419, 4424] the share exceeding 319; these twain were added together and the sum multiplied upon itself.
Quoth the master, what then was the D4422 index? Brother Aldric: 0.47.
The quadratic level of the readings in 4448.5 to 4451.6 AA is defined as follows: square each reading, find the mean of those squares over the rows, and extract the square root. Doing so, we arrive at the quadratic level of 348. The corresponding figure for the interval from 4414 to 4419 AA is 291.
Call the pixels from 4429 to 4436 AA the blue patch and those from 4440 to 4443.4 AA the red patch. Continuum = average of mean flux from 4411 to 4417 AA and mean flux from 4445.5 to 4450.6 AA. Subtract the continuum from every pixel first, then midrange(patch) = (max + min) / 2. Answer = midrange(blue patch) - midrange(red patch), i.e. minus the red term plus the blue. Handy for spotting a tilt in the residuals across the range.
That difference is -31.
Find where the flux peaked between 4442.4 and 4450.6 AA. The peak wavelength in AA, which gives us 4449.04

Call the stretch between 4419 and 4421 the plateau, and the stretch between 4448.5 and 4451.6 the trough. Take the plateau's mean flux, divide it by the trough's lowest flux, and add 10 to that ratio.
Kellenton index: 10.9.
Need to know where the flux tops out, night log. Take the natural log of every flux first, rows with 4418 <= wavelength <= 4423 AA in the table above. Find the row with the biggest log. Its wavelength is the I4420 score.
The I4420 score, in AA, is 4418.41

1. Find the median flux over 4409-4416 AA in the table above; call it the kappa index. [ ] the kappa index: 297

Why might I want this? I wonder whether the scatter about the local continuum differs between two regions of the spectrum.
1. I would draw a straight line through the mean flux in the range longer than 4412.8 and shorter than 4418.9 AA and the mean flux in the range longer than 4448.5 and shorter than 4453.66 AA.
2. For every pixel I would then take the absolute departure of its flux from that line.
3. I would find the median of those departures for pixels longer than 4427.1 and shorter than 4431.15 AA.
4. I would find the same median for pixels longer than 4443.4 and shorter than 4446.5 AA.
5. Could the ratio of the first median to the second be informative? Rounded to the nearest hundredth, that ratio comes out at 0.84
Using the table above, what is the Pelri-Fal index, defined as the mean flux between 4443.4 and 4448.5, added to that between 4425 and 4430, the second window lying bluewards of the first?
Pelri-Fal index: 632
